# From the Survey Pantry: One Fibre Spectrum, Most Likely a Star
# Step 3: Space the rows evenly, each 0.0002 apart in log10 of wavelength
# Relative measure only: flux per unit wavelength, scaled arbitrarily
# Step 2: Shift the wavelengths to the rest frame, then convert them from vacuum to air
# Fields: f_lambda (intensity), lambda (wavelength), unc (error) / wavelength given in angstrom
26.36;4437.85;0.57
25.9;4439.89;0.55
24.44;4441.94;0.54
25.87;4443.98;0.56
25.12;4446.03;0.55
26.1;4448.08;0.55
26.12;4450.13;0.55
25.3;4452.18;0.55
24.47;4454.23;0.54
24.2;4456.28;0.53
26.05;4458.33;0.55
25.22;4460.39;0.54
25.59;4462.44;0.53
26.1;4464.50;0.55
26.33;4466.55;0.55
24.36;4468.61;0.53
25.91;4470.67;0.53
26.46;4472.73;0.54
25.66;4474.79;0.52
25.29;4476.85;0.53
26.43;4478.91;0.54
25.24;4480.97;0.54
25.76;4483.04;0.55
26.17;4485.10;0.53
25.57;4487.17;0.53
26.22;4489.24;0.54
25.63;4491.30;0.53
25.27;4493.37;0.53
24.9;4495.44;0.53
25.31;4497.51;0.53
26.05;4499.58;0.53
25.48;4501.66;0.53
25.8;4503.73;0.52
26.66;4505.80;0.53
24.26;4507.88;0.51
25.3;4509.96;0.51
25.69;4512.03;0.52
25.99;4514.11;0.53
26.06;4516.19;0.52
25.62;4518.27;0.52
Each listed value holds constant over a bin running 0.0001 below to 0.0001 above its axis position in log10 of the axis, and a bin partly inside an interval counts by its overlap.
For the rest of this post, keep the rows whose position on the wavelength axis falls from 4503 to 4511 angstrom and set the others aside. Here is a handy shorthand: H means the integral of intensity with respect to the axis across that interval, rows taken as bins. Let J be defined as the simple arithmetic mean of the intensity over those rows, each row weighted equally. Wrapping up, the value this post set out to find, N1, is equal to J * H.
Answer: 5204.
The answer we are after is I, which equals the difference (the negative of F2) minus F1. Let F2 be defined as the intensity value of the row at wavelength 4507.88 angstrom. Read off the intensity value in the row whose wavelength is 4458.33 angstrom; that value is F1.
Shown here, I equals -50.3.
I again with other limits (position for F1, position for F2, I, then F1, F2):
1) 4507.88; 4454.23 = -48.7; 24.26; 24.47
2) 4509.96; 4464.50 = -51.4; 25.3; 26.1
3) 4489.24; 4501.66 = -51.7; 26.22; 25.48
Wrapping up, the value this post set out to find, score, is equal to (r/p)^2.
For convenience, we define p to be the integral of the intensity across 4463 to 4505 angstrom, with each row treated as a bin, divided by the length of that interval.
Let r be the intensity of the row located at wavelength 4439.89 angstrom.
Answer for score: 1.02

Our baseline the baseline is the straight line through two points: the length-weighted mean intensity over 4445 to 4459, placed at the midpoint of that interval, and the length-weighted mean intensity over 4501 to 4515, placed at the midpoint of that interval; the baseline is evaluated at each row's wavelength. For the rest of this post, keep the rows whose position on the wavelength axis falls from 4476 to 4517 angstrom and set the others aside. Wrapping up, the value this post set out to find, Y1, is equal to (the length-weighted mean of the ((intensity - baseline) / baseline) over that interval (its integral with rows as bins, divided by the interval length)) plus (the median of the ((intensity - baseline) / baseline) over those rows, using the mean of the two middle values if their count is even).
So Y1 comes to 0.008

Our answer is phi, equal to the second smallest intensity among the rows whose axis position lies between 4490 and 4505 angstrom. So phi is 25.27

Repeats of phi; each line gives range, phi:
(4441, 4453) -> 25.12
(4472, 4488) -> 25.29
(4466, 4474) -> 25.91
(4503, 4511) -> 25.3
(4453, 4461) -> 24.47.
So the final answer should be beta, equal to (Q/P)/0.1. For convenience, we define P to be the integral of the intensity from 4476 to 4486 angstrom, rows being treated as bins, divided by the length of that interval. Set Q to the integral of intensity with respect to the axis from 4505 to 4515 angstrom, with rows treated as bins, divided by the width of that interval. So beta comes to 9.9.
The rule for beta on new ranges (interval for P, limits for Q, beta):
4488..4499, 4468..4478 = 10.0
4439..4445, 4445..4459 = 10.0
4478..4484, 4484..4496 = 10.0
